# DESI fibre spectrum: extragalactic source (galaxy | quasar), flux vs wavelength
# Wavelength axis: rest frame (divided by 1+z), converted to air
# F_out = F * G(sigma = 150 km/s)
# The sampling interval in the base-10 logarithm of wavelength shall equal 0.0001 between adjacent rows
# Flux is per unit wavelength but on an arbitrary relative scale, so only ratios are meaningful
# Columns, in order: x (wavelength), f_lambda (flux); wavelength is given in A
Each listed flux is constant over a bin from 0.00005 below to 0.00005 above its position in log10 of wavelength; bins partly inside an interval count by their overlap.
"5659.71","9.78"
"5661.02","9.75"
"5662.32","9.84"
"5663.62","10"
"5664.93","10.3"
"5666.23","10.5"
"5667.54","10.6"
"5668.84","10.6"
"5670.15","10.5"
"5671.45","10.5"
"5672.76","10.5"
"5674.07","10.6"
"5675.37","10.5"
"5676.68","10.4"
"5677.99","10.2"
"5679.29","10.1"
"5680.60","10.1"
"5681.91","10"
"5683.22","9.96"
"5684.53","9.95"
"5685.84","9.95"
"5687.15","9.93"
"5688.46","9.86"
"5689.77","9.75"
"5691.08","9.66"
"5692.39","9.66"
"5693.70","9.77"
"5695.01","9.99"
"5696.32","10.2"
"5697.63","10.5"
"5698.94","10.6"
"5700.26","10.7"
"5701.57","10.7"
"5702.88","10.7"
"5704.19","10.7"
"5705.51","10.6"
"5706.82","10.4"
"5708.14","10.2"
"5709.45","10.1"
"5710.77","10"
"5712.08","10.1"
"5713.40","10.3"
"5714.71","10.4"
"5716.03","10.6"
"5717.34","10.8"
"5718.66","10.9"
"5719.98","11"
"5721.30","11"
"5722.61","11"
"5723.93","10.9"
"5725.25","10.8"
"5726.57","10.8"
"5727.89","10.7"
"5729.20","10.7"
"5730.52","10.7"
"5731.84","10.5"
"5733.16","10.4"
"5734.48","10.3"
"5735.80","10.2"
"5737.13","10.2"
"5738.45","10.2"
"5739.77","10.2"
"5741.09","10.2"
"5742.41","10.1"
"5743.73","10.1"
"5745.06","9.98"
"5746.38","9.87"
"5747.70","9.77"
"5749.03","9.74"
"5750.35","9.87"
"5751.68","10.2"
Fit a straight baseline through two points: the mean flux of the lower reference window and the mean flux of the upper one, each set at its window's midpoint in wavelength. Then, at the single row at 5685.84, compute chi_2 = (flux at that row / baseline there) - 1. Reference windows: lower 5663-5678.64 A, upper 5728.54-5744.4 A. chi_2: -0.04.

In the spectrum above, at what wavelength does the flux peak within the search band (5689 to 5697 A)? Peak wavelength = 5696.32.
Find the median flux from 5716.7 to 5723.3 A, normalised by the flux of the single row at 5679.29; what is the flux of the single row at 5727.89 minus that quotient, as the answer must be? 9.6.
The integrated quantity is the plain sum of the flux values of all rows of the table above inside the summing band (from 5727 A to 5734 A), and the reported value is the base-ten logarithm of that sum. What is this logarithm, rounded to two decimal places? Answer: 1.72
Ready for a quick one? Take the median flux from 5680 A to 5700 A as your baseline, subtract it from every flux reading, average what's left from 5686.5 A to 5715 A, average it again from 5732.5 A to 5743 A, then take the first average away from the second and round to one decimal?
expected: 0.0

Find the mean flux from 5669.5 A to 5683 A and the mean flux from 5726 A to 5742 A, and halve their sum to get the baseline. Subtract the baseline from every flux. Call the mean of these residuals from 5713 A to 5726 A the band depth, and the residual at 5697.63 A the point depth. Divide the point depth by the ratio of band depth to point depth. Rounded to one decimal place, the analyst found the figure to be 0.0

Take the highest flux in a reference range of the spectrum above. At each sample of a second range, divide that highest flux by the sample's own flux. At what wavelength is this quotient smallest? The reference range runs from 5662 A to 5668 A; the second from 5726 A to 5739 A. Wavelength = 5726.57 A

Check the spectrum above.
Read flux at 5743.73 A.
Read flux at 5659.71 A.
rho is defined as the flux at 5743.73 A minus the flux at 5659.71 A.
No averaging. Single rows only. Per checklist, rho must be 0.32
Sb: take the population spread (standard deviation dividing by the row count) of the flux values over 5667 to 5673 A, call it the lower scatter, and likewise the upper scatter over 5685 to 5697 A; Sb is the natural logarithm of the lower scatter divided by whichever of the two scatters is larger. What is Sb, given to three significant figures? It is -1.22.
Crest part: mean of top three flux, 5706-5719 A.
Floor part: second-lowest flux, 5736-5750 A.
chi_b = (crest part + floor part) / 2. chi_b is 10.3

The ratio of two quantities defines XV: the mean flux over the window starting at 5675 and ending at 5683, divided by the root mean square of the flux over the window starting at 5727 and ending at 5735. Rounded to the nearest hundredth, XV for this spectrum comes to 0.97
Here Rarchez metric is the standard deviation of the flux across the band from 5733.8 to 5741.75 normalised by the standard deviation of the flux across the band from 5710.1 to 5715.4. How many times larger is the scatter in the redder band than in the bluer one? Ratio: 0.2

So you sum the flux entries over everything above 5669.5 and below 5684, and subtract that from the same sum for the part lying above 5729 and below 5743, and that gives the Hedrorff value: 0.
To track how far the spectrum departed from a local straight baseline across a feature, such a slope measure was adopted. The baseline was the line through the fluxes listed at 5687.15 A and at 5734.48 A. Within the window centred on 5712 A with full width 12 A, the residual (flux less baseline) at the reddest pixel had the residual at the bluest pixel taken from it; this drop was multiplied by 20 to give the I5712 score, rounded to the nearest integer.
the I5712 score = 6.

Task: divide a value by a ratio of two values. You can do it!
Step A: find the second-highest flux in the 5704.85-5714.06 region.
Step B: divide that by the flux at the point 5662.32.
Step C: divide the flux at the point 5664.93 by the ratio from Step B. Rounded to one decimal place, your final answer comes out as 9.7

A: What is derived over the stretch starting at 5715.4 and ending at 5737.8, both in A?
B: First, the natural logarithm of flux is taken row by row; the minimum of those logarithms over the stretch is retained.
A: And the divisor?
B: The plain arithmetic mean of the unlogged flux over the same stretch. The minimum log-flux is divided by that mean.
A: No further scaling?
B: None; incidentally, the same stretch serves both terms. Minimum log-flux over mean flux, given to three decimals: 0.218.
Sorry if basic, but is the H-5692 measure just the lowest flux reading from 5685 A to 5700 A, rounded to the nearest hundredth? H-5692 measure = 9.66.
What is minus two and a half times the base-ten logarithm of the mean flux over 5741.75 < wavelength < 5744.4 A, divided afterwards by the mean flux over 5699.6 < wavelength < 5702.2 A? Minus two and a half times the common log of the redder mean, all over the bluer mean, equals -0.235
